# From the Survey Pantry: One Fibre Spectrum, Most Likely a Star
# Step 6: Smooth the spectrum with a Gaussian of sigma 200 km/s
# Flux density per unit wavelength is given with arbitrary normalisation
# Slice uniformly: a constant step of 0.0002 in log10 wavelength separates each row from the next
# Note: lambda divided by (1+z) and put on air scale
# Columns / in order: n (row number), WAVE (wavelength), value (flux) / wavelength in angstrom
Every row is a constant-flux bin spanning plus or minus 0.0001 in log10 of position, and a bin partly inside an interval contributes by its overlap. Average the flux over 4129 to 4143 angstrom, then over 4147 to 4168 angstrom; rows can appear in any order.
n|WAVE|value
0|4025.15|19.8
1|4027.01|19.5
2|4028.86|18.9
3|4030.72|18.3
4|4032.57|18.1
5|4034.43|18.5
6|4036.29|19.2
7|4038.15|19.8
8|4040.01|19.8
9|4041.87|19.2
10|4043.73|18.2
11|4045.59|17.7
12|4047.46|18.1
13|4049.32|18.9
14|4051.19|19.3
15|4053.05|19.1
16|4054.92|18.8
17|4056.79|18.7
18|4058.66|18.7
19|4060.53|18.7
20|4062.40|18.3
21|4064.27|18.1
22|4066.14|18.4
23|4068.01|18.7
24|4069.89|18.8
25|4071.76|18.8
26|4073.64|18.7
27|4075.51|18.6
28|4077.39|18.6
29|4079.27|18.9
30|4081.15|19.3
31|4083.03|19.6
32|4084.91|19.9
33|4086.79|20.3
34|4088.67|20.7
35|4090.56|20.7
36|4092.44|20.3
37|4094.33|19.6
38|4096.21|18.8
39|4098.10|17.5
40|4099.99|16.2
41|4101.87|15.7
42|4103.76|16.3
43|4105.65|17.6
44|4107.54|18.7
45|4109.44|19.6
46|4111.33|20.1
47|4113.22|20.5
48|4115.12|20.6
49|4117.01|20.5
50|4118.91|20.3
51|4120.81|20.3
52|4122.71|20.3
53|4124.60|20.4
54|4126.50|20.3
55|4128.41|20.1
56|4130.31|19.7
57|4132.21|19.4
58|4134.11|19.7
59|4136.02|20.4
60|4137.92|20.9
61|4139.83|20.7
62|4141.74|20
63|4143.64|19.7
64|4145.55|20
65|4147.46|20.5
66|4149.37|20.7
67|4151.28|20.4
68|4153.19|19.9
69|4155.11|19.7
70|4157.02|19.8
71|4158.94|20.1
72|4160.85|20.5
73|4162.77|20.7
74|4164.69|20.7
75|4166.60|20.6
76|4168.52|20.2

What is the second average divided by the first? 1.01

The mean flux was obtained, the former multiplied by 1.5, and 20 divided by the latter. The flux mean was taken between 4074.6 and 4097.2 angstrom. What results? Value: 0.68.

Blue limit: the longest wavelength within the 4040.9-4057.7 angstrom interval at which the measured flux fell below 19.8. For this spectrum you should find 4056.79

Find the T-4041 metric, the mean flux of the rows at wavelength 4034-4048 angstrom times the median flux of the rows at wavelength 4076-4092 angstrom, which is 372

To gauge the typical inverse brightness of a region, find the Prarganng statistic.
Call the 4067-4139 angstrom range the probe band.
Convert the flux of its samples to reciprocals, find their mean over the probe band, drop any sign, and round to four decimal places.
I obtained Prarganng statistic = 0.0519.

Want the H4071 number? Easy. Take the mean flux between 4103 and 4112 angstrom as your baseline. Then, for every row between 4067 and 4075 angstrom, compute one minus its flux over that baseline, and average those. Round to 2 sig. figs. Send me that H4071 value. -0.016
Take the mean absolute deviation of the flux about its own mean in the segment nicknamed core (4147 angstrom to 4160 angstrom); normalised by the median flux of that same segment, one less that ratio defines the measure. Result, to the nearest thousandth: 0.984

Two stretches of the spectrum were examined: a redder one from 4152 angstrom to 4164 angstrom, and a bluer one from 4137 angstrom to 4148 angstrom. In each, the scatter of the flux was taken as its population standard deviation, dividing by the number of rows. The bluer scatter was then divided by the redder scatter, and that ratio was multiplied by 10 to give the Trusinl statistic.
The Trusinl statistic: 12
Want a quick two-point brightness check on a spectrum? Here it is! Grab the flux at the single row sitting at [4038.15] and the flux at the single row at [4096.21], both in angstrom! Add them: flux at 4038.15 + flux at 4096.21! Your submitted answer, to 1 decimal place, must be 38.6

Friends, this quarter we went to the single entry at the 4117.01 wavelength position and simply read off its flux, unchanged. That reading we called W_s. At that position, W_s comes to 20.5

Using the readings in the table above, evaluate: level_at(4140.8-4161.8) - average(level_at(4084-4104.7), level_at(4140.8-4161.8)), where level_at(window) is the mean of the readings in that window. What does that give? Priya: 0.70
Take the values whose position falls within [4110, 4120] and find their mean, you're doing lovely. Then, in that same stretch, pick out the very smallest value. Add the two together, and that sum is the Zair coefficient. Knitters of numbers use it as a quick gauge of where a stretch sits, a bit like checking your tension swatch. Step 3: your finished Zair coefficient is 40.5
